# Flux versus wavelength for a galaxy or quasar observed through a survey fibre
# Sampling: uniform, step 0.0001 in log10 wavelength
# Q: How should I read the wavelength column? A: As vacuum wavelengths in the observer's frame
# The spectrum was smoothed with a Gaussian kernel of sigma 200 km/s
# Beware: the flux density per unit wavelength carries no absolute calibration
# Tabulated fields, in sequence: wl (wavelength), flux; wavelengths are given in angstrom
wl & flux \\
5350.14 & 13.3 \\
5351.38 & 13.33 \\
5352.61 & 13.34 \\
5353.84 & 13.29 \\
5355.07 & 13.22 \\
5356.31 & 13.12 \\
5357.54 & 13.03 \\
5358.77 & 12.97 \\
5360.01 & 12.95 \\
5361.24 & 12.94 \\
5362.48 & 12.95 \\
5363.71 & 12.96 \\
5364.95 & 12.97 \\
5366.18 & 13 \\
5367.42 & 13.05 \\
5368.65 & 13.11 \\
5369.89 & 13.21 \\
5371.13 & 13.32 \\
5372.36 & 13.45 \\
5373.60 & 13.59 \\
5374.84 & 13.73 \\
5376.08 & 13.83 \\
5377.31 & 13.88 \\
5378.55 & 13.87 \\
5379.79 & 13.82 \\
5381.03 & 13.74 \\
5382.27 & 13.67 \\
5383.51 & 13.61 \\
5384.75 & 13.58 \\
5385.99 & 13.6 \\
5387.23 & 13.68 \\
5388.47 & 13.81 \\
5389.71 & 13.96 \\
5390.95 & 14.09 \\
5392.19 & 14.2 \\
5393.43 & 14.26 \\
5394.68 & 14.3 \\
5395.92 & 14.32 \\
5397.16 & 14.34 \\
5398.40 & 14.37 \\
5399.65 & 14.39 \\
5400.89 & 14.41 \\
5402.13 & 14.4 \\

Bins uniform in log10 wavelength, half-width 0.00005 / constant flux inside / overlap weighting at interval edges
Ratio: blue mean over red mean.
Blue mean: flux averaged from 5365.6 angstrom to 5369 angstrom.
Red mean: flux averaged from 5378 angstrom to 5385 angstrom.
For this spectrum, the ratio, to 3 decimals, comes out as 0.952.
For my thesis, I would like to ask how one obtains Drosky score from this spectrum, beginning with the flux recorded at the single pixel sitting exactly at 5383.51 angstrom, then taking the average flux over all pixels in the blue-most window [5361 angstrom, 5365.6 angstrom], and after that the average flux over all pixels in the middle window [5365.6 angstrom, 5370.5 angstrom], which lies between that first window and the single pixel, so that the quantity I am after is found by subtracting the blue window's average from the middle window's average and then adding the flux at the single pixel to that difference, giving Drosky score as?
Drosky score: 13.7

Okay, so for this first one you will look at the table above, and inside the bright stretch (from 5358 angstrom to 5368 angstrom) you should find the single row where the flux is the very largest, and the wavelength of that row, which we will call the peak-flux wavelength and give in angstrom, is 5367.42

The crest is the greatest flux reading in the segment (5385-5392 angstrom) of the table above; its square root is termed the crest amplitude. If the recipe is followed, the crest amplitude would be 3.75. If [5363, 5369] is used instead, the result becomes 3.62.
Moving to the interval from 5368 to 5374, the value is 3.69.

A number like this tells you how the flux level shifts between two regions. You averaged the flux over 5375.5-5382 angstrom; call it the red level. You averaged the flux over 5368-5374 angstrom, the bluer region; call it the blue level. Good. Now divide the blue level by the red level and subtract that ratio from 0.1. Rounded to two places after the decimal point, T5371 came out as -0.86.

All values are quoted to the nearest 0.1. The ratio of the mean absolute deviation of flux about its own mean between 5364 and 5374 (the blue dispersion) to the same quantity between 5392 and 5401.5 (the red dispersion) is 3.4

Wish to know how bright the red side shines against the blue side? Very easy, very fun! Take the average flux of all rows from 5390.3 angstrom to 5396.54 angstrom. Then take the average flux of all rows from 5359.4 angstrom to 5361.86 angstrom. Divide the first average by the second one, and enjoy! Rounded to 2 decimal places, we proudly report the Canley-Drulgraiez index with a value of 1.10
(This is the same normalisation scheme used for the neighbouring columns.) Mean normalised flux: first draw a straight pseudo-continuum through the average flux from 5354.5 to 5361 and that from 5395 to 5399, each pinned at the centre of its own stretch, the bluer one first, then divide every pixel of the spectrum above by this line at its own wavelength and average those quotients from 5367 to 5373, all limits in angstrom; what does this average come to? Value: 0.98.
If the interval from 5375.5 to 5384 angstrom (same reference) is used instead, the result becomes 1.00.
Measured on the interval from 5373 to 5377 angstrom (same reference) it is 1.01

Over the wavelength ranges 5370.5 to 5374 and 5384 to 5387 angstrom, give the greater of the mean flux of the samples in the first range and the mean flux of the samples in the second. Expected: 13.6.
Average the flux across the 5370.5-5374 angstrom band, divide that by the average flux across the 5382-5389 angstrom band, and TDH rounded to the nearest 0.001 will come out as 0.985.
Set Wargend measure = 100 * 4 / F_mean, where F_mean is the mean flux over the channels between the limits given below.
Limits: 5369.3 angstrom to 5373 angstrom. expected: 30.0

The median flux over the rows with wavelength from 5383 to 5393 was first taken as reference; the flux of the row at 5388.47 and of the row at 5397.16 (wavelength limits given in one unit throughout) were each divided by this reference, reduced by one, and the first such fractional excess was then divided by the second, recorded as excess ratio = 0.1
